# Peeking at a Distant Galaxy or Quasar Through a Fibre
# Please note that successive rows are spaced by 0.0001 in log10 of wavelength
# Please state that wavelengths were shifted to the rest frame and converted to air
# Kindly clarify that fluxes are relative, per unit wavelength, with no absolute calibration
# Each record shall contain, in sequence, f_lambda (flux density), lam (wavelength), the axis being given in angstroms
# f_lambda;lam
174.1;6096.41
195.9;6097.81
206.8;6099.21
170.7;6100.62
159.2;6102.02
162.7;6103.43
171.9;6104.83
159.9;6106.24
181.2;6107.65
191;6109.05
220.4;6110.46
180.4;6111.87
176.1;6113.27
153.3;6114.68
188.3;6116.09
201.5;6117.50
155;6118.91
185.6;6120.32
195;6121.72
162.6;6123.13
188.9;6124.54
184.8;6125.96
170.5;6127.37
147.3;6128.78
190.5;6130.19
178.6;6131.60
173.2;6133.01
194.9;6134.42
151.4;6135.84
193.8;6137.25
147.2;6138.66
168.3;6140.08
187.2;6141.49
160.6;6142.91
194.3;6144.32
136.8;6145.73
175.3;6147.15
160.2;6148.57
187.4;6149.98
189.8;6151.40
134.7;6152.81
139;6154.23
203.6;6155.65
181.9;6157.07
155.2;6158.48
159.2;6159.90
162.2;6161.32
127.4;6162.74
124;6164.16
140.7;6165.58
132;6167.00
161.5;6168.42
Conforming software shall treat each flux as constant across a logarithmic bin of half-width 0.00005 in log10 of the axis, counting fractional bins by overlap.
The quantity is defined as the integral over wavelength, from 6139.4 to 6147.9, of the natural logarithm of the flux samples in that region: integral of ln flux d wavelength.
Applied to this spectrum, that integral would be 43.6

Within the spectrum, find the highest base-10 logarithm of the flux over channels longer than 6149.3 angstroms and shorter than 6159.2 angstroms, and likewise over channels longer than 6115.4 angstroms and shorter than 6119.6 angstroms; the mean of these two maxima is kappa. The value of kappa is 2.31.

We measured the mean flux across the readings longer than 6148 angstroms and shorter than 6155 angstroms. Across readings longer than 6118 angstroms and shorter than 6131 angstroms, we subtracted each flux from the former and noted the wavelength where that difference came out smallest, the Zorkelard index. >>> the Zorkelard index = 6121.72 angstroms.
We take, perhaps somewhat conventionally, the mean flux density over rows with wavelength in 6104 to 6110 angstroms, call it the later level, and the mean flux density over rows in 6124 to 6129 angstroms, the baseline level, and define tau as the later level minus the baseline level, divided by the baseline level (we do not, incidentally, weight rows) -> 0.02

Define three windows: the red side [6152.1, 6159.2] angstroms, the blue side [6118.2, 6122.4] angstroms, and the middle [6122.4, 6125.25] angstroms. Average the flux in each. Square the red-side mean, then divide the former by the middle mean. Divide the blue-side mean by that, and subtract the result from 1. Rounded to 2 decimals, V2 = -0.18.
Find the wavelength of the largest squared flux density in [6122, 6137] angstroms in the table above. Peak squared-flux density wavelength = 6134.42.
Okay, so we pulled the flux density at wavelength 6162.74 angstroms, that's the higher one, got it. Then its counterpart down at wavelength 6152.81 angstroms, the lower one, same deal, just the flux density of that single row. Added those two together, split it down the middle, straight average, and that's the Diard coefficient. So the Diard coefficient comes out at 131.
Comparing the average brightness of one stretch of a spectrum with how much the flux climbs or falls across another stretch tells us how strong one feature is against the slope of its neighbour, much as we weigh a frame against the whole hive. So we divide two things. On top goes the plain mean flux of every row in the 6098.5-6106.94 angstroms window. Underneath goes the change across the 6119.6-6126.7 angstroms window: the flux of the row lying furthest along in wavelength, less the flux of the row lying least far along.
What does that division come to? -215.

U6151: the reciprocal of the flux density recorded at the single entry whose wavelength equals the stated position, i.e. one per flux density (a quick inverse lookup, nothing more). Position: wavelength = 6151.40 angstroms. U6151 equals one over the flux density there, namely 0.0053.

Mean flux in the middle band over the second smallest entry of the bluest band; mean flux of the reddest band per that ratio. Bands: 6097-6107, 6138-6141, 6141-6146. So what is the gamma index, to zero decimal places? 172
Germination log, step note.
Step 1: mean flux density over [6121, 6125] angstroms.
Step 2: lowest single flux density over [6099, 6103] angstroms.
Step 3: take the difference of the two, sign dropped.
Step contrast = 23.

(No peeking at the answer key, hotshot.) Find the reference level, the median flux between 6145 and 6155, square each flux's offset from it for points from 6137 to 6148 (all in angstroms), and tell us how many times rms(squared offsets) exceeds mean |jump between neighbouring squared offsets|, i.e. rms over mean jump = 1.02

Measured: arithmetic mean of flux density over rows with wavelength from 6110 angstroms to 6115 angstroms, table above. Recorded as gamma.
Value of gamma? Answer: 183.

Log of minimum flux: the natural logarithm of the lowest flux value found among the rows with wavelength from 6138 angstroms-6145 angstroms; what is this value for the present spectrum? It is 4.99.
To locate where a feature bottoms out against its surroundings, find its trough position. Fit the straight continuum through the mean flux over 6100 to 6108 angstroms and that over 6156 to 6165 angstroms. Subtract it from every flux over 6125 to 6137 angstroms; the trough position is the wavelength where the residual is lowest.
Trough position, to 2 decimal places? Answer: 6128.78 angstroms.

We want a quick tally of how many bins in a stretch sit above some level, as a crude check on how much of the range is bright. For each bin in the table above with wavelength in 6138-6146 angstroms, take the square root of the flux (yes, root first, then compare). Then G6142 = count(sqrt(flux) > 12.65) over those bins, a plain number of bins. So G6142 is 4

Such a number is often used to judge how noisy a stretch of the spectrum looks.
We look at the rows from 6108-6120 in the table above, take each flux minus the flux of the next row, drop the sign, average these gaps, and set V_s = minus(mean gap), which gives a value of -27.3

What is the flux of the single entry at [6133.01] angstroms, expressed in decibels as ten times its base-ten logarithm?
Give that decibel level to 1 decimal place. 22.4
